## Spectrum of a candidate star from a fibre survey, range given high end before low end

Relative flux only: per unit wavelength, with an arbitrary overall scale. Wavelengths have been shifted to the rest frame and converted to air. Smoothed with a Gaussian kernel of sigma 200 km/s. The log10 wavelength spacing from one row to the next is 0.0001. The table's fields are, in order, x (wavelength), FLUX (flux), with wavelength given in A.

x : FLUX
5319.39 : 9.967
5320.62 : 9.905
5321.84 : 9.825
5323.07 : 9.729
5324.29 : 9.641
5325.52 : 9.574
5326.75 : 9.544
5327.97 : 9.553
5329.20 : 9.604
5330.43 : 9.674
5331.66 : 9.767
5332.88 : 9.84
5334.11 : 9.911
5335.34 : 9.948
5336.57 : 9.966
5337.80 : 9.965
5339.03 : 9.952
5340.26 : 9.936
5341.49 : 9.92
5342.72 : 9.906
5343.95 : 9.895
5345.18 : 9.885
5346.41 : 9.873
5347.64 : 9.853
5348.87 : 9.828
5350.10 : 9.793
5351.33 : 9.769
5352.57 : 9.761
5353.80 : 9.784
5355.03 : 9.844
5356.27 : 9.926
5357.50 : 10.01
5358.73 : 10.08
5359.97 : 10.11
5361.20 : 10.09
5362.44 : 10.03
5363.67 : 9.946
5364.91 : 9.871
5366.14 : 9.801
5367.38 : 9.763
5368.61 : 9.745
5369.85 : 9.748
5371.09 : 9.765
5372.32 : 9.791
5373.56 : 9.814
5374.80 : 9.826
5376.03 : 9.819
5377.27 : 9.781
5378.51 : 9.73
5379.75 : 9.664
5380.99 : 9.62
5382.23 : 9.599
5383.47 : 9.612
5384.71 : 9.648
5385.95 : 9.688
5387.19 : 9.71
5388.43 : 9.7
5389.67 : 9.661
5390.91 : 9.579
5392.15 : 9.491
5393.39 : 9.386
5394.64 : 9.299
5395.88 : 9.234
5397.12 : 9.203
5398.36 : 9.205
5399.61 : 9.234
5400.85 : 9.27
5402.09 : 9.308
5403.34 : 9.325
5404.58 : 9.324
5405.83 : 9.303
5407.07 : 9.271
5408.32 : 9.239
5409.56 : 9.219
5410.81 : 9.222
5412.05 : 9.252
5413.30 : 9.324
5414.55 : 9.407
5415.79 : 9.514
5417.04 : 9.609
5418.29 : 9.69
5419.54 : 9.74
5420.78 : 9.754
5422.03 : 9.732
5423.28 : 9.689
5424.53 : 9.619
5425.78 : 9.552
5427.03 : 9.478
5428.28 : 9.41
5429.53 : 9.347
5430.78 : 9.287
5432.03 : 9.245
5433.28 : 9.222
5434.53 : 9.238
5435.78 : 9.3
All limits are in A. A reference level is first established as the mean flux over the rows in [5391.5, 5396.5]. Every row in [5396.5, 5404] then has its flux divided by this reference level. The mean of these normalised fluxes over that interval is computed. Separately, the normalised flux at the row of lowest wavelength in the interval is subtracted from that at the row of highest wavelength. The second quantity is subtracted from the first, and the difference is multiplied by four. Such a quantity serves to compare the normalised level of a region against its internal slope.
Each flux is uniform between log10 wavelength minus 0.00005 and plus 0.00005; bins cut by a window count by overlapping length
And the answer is 3.91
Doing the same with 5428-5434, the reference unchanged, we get 4.06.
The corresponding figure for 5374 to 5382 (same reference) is 4.25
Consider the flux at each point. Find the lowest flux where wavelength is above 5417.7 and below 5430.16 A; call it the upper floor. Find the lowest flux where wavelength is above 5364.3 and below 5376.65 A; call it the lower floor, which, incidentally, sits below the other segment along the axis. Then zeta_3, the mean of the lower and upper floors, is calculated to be 9.55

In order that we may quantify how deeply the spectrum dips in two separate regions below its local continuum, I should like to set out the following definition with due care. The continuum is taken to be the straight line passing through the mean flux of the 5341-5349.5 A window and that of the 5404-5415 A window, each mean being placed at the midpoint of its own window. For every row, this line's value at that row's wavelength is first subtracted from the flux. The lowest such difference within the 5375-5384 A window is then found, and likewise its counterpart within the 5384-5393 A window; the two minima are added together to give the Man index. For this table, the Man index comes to 0.11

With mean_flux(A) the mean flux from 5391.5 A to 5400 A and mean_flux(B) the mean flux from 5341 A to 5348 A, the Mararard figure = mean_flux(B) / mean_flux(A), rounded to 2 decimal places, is 1.06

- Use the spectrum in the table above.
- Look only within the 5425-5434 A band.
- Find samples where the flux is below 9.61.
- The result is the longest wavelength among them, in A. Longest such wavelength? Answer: 5433.28 A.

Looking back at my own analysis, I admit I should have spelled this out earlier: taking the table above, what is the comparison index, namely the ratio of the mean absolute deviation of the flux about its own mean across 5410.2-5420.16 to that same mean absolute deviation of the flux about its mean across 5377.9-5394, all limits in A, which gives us 2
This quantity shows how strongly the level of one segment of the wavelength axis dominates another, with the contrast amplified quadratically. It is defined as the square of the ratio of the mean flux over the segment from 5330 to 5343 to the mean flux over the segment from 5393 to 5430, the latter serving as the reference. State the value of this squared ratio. 1.11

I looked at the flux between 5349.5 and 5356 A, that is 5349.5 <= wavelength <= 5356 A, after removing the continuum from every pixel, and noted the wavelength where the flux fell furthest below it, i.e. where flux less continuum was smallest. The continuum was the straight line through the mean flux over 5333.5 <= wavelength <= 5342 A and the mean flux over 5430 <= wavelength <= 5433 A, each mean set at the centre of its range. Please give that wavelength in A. 5351.33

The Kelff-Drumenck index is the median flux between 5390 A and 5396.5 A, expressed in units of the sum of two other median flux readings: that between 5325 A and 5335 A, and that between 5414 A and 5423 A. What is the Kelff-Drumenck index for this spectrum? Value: 0.486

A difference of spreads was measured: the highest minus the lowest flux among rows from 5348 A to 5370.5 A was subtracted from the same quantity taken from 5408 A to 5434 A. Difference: 0.17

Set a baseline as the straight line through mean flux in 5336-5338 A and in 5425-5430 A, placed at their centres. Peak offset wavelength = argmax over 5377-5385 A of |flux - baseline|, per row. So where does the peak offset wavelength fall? 5382.23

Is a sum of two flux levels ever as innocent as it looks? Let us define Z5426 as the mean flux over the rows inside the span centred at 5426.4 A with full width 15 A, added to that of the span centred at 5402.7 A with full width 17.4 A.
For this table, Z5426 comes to 18.8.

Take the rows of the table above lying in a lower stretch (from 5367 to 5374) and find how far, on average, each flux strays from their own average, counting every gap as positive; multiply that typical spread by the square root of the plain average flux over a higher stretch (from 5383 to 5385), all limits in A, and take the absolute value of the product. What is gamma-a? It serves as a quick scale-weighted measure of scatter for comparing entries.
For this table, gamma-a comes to 0.07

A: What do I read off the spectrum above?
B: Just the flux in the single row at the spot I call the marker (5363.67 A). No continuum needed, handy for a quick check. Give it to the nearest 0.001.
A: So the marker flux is 9.946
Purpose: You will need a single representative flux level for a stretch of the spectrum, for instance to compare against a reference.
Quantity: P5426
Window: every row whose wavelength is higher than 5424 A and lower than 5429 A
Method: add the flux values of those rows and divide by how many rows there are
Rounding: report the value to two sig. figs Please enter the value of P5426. 9.5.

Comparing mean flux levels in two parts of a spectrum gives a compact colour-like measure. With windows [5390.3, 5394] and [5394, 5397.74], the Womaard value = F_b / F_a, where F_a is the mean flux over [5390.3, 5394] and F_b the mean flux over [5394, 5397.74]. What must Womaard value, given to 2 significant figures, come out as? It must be 0.97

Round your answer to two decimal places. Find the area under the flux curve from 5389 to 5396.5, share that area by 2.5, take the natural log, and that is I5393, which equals 3.34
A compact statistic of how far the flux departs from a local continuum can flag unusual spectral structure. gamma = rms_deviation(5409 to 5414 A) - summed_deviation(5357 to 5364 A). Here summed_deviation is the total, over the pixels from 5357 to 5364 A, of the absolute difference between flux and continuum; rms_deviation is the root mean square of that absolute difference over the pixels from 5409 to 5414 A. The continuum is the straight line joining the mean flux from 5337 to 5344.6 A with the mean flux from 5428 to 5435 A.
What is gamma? -1.3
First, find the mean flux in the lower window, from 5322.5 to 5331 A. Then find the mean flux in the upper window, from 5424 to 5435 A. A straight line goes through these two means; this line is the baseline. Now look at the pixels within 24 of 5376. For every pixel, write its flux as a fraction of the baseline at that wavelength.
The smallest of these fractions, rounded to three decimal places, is 0.974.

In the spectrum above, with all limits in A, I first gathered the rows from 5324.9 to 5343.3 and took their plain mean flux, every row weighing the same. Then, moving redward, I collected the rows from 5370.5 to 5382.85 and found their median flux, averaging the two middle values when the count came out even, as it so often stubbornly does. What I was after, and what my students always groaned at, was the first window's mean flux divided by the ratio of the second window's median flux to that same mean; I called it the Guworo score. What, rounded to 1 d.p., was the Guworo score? 9.8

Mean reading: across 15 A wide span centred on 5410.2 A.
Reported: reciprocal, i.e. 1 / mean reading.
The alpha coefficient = 0.107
